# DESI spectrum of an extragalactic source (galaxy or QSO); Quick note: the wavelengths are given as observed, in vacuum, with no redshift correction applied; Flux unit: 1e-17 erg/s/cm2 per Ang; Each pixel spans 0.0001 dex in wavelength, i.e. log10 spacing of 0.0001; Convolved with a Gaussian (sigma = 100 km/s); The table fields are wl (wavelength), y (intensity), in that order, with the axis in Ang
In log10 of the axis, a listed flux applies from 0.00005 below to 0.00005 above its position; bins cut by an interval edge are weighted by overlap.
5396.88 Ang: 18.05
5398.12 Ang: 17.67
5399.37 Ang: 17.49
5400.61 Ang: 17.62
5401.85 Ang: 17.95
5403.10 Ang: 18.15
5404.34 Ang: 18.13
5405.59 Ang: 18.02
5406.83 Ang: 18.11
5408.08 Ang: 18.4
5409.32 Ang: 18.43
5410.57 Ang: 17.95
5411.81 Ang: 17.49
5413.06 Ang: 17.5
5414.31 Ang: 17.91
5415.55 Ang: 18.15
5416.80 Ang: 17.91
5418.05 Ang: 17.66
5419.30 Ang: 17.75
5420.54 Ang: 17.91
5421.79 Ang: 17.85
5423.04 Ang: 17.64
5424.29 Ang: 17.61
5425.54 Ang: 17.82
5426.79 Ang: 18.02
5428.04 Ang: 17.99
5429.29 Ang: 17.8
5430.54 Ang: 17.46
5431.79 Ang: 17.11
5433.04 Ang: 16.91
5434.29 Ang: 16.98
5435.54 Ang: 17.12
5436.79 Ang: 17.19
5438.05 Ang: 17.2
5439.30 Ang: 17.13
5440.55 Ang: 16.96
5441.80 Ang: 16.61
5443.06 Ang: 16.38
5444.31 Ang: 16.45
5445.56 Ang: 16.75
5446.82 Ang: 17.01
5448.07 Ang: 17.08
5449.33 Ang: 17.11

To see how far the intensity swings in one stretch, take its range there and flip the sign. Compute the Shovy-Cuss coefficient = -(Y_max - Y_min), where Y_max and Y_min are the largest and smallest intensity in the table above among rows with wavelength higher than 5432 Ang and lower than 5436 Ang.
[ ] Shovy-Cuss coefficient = -0.2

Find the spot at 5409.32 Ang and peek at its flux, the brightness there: 18.43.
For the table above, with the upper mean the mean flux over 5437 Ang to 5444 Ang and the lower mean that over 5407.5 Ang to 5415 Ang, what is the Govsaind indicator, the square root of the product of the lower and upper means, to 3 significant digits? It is 17.4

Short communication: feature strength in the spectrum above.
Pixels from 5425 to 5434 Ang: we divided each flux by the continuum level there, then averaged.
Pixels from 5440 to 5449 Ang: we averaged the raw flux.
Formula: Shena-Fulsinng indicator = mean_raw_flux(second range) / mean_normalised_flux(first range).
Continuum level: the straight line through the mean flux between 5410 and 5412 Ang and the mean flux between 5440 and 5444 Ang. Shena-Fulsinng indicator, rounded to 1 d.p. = 16.3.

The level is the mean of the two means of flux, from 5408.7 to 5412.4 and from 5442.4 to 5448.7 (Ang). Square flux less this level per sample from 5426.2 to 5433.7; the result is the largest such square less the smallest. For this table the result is 0.4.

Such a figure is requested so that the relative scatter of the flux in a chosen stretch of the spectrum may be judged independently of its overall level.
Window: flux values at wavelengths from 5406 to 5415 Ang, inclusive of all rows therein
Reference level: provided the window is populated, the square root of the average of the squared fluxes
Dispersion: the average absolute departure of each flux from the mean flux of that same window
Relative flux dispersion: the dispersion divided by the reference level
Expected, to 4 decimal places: 0.0164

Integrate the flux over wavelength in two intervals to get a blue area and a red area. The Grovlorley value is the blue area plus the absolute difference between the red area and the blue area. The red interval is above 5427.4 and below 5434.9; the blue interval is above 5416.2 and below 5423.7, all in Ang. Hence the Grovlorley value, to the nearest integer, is 136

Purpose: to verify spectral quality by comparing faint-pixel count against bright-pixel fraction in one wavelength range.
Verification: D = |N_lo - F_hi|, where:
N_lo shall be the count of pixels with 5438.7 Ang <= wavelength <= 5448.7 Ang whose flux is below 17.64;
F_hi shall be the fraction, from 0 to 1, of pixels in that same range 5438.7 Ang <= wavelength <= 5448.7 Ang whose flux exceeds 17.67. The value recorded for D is 8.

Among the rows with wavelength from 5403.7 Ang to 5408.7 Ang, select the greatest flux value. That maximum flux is 18.4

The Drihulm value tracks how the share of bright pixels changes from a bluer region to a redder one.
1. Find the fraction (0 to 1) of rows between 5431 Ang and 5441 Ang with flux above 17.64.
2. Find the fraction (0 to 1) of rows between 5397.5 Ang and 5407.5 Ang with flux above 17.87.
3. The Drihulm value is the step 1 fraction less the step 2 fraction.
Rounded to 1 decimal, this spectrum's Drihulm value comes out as -0.6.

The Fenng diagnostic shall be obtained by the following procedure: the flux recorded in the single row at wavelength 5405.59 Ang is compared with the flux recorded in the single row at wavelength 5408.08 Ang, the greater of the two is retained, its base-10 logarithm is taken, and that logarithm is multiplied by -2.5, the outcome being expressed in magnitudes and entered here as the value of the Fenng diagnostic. -3.16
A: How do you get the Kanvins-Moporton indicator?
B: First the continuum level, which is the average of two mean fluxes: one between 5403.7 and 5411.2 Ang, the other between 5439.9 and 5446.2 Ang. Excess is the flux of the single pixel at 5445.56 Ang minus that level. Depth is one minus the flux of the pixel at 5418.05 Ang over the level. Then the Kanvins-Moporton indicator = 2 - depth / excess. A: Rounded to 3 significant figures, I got 1.98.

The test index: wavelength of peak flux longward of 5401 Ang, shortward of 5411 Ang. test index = 5409.32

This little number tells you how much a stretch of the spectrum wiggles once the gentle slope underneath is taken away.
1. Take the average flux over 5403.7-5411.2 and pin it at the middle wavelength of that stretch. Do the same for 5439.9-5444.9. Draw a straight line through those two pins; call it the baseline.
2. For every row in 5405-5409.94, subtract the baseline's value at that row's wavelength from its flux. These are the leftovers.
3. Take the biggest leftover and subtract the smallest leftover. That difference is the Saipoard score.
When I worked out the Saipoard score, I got 0.58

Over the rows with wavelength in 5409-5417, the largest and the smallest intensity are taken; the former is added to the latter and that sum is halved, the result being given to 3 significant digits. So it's 18.0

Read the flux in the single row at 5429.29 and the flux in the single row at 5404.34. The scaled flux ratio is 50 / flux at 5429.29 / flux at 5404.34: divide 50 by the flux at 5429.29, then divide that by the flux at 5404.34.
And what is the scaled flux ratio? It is 0.155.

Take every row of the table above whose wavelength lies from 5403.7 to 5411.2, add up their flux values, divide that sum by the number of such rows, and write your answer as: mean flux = 18.2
